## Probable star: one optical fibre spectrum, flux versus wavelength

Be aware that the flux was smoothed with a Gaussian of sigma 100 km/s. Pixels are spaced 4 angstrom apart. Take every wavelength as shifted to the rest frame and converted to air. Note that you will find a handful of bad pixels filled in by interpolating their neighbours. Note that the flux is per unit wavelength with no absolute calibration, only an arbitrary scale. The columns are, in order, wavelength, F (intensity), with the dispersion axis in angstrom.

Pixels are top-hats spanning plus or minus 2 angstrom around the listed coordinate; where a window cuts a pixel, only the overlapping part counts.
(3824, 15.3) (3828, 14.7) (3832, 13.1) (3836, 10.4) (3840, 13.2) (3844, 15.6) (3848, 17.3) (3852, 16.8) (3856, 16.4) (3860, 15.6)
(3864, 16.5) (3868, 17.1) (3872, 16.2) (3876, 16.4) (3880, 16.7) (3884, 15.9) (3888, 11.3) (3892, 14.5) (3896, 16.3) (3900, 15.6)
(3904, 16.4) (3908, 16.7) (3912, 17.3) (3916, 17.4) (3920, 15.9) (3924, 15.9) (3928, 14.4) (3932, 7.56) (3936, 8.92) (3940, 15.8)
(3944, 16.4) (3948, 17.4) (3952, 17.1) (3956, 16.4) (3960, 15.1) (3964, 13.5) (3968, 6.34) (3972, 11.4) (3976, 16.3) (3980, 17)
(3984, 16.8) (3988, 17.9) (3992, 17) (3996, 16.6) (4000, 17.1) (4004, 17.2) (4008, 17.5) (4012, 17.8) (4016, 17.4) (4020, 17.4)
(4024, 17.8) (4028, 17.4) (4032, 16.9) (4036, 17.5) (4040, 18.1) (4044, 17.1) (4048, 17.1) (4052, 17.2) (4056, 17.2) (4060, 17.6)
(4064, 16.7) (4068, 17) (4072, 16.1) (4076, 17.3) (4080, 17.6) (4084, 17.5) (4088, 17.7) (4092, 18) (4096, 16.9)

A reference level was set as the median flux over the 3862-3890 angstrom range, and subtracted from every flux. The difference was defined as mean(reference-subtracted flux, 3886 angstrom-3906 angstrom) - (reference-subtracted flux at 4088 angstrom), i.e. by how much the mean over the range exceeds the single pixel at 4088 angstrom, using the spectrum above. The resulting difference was -3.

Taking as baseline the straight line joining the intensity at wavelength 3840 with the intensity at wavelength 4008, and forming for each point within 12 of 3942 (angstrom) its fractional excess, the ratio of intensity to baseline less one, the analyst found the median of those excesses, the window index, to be 0.018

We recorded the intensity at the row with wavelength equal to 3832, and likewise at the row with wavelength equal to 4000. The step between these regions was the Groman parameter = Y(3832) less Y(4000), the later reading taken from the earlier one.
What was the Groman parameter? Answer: -4.0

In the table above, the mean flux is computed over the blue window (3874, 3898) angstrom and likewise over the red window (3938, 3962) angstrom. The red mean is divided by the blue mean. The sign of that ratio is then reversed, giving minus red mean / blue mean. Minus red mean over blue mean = -1.08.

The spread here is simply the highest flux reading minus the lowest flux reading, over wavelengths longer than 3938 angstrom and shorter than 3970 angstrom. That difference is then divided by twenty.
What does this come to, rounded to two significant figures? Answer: 0.55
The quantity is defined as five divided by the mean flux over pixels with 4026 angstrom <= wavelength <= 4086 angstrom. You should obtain 0.290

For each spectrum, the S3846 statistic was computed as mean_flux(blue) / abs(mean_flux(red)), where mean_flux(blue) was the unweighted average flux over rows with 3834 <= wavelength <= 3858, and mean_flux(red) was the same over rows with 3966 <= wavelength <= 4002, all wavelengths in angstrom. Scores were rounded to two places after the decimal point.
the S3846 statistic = 0.99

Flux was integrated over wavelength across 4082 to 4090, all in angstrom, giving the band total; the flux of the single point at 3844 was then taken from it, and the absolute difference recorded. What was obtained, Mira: 125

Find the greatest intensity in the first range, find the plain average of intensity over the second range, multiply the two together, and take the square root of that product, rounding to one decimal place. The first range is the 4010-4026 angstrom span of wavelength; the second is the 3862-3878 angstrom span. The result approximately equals 17.2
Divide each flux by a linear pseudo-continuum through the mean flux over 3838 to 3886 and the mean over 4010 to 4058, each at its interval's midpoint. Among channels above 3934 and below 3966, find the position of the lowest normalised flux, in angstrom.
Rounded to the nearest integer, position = 3936 angstrom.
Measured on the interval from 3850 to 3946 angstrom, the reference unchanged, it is 3932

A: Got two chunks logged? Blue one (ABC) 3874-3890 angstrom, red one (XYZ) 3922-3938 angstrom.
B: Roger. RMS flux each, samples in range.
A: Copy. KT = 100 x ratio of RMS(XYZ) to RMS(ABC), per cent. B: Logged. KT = 80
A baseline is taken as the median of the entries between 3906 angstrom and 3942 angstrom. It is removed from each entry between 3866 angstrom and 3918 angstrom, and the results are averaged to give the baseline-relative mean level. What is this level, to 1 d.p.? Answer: 0.1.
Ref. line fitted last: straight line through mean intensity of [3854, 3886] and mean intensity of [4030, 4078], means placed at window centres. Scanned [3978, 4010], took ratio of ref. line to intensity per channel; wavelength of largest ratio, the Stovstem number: 3996 angstrom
